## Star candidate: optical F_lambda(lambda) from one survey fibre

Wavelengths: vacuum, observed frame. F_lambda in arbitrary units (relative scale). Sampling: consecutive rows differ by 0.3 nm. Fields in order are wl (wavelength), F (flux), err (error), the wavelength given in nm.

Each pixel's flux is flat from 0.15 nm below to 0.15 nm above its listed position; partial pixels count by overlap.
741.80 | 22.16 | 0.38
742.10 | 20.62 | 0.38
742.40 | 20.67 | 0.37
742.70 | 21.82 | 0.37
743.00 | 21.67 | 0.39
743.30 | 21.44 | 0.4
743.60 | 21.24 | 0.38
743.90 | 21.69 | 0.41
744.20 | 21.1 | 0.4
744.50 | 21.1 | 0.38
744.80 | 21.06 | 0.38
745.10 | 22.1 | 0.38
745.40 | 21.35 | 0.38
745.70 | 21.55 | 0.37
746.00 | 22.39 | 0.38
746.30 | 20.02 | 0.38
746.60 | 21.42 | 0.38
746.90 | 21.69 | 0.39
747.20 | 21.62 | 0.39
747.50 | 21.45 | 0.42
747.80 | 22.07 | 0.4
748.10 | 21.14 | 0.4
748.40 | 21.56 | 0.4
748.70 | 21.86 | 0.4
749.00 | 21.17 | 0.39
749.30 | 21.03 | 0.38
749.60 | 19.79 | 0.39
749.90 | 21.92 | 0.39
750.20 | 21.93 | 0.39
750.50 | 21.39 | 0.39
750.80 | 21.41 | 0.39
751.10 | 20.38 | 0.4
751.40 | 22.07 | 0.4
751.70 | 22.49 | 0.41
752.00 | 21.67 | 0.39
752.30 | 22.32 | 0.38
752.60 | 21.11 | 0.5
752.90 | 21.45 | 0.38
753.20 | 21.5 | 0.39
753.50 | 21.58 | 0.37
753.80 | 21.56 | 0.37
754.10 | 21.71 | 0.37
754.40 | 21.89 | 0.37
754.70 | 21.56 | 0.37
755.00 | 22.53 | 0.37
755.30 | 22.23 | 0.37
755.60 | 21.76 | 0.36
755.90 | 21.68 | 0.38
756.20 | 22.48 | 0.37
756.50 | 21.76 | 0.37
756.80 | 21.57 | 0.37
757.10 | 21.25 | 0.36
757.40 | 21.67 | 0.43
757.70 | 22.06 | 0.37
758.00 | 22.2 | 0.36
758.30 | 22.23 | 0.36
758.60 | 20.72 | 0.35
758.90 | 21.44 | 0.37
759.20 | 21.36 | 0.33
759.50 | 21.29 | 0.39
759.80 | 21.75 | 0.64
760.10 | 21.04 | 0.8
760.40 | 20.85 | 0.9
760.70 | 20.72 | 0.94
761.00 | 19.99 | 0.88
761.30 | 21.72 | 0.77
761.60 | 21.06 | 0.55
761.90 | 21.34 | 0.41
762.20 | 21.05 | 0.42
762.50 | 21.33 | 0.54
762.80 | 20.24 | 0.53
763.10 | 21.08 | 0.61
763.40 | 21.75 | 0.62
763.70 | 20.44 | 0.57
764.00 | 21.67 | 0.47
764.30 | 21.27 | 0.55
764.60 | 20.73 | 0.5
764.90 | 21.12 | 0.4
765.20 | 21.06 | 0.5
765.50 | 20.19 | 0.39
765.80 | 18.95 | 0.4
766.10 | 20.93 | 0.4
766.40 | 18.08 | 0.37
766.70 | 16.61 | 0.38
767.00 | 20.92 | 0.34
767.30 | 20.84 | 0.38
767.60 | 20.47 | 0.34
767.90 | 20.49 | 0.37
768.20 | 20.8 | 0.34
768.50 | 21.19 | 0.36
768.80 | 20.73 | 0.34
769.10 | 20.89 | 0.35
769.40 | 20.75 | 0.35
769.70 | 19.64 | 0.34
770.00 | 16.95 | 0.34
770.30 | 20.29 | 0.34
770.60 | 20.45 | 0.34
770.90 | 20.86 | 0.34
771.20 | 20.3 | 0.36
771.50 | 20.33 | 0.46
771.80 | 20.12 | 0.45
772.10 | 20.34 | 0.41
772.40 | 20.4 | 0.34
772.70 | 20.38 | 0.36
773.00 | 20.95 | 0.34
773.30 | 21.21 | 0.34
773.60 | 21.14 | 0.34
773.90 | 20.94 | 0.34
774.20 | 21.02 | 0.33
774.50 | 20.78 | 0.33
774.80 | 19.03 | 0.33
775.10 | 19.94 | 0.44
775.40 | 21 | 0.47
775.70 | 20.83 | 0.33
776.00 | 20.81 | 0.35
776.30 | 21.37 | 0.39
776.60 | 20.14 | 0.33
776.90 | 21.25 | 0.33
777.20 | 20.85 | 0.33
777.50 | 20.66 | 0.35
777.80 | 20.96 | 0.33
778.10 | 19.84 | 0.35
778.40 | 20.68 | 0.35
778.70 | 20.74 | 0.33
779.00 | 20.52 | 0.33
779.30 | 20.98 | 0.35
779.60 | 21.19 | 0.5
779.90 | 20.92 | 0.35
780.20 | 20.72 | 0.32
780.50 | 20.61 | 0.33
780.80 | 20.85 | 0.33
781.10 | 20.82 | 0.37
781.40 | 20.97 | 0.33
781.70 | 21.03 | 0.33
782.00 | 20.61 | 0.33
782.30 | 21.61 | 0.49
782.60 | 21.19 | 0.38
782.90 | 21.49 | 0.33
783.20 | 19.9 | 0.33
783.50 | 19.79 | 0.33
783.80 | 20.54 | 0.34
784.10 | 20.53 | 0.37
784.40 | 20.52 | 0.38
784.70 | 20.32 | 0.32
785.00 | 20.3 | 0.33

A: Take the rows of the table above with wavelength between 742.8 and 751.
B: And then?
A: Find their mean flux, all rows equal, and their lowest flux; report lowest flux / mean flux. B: 0.92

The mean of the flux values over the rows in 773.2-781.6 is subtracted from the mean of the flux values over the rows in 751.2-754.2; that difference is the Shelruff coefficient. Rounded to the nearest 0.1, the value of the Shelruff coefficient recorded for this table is 1.0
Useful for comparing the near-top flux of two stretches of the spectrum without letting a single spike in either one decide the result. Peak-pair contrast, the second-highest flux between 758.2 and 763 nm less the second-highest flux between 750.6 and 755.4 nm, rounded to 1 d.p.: -0.7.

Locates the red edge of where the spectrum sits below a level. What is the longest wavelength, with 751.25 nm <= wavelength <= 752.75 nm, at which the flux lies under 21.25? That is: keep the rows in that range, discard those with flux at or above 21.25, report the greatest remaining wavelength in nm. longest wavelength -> 752.60 nm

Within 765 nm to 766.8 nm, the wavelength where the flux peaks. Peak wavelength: 765.20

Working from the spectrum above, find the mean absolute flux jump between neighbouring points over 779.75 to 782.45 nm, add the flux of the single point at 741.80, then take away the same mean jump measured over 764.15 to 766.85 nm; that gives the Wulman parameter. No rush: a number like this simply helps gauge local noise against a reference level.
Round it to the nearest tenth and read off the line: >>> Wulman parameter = 21.3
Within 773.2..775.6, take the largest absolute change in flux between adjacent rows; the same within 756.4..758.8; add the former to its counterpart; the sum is 3.3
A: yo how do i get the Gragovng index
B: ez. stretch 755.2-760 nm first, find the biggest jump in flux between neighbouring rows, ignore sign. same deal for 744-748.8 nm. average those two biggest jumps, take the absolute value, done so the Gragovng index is 1.9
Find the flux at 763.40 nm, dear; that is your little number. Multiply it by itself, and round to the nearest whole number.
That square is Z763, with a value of 473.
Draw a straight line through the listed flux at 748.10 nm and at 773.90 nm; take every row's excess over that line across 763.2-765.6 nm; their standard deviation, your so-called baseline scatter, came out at 0.5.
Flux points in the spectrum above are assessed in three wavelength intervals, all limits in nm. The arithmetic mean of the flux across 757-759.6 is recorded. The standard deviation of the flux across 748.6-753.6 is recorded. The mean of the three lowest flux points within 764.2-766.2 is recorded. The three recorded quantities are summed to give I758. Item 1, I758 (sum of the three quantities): 42.2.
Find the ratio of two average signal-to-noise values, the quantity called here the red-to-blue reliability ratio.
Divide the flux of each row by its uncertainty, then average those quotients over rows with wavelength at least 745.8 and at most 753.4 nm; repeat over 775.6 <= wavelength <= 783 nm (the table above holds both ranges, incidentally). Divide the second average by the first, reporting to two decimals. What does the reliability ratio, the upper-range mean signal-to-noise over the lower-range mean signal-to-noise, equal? 1.10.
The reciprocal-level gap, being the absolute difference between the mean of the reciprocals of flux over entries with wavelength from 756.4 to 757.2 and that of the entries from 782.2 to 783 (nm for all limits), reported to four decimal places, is 0.0002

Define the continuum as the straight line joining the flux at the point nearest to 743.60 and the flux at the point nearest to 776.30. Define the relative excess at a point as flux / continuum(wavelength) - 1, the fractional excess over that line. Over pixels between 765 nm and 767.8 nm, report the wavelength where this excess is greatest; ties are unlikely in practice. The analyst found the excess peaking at 765.20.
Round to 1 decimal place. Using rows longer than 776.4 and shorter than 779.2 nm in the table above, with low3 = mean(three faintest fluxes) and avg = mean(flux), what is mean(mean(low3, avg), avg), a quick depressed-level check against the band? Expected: 20.5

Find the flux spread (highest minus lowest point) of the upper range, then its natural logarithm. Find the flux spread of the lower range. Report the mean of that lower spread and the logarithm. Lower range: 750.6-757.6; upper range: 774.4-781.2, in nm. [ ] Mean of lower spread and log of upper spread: 1.50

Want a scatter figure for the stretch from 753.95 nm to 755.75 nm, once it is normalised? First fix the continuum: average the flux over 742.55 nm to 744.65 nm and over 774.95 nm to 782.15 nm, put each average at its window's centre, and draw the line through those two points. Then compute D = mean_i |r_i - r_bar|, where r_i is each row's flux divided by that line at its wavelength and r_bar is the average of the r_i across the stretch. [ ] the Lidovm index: 0.0138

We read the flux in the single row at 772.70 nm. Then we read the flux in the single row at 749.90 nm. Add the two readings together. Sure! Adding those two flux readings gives 42.3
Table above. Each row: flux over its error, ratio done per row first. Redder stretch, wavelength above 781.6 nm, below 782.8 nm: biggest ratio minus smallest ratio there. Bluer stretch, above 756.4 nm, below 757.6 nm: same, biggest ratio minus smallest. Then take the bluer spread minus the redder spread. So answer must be -11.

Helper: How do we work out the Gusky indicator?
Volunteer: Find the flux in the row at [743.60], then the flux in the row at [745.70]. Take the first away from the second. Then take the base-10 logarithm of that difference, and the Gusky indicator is -0.51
